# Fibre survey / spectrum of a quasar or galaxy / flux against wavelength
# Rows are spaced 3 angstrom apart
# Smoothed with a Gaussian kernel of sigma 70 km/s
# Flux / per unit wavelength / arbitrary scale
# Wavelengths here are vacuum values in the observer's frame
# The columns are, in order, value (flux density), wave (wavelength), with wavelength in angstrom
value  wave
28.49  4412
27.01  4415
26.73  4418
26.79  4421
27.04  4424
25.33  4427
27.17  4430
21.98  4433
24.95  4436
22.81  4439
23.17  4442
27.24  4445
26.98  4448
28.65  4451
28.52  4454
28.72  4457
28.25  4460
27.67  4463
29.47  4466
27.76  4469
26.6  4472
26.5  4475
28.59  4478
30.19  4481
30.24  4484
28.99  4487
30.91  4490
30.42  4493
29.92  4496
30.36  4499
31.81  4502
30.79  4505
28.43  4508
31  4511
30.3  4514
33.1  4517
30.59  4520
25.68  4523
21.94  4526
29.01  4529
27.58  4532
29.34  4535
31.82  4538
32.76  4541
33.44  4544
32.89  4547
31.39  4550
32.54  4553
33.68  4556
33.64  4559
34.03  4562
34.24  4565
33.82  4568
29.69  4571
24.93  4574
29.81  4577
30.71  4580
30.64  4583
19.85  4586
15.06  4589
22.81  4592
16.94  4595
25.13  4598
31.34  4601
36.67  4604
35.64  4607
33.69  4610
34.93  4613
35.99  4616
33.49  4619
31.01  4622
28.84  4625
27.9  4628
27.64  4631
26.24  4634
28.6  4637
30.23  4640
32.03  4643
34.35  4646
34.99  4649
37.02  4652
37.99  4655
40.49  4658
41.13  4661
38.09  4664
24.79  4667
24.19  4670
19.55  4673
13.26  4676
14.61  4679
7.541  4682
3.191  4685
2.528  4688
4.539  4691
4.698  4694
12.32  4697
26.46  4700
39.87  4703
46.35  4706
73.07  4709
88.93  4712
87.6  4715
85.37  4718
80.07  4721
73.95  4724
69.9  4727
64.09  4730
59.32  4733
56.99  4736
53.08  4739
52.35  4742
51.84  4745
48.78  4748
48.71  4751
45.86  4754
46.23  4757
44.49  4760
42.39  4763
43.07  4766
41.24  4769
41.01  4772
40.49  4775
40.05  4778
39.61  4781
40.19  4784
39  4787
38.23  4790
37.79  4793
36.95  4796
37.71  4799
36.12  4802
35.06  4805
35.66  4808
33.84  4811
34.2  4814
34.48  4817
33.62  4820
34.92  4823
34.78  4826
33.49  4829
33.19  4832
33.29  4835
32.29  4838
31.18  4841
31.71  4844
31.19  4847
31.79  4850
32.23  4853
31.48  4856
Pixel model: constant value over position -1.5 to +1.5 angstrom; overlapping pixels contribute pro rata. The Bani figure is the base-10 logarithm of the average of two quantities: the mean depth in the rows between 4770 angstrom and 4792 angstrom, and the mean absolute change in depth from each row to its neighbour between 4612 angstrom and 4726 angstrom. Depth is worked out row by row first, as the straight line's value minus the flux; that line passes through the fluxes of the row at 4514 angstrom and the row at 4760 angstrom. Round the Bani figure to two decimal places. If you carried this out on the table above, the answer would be 0.72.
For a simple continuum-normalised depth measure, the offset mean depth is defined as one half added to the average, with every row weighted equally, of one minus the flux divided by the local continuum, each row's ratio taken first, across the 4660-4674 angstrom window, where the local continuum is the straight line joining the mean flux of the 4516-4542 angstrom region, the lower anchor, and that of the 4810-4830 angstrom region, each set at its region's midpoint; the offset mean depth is 0.56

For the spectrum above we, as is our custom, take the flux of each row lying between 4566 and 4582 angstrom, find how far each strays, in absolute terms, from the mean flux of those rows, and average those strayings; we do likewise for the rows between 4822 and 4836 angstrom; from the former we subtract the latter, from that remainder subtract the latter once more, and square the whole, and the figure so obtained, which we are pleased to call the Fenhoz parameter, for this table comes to 0.3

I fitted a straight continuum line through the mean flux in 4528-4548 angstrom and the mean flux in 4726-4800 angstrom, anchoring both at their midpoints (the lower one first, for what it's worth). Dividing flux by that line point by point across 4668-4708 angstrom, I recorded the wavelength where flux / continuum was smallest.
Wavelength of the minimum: 4688 angstrom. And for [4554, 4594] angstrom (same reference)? 4589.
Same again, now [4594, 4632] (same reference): 4595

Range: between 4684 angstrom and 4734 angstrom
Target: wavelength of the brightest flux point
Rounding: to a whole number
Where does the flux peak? 4712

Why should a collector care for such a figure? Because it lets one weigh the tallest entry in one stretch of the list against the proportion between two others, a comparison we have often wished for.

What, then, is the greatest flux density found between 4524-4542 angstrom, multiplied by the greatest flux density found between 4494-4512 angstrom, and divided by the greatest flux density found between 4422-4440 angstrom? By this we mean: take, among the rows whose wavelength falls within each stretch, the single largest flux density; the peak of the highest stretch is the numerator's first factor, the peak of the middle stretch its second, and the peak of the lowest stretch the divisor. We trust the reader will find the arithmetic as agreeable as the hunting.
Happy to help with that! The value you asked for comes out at 38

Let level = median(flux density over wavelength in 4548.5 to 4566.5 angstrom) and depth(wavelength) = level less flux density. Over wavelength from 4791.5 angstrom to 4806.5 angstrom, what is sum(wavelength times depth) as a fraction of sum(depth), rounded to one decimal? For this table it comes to 4797.8 angstrom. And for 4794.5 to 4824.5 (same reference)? 4803.9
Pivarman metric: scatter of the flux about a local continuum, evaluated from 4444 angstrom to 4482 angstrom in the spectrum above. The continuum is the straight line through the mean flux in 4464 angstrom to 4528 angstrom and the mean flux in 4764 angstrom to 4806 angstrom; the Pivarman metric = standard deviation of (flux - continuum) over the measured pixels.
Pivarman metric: 1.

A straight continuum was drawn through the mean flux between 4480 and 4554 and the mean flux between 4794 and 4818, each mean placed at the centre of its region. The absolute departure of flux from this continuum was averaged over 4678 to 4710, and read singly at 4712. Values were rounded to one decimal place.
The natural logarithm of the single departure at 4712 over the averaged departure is 0.9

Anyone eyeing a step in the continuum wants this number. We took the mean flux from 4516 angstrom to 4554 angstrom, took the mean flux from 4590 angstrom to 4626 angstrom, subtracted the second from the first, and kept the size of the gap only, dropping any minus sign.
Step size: 0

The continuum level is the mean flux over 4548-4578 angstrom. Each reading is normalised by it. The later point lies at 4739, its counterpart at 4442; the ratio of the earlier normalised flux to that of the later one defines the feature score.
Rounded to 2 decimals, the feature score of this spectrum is 0.44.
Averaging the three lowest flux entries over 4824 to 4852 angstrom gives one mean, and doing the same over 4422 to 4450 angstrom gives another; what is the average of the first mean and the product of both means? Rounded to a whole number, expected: 371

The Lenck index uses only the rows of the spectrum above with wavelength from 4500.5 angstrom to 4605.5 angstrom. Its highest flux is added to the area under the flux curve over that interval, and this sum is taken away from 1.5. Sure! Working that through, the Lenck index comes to -3117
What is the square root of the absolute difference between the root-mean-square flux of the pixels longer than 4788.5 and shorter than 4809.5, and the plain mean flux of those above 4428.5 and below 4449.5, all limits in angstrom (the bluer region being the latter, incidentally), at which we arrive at 3.5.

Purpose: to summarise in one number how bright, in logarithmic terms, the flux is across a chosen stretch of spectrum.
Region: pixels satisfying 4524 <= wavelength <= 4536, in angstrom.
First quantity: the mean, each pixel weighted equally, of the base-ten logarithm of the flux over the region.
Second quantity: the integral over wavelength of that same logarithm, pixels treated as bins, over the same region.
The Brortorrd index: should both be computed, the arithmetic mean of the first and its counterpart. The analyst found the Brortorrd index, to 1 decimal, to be 9.3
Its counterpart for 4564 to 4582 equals 14.1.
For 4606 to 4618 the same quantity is 10.0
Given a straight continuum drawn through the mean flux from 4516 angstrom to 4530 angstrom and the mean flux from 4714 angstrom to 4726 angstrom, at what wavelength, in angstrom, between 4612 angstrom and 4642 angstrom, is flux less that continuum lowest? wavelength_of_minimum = 4634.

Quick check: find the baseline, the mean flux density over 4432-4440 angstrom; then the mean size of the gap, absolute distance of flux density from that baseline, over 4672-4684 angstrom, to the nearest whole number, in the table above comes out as 10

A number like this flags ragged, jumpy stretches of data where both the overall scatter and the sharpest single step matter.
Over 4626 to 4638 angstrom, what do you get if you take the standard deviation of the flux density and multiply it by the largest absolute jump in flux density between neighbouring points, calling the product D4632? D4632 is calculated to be 2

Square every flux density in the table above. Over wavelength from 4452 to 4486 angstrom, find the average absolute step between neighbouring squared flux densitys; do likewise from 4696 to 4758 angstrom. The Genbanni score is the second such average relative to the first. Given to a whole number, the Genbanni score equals 12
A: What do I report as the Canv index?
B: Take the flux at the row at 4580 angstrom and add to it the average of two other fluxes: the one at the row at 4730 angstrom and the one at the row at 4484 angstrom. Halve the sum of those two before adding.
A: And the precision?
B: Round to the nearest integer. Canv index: 78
